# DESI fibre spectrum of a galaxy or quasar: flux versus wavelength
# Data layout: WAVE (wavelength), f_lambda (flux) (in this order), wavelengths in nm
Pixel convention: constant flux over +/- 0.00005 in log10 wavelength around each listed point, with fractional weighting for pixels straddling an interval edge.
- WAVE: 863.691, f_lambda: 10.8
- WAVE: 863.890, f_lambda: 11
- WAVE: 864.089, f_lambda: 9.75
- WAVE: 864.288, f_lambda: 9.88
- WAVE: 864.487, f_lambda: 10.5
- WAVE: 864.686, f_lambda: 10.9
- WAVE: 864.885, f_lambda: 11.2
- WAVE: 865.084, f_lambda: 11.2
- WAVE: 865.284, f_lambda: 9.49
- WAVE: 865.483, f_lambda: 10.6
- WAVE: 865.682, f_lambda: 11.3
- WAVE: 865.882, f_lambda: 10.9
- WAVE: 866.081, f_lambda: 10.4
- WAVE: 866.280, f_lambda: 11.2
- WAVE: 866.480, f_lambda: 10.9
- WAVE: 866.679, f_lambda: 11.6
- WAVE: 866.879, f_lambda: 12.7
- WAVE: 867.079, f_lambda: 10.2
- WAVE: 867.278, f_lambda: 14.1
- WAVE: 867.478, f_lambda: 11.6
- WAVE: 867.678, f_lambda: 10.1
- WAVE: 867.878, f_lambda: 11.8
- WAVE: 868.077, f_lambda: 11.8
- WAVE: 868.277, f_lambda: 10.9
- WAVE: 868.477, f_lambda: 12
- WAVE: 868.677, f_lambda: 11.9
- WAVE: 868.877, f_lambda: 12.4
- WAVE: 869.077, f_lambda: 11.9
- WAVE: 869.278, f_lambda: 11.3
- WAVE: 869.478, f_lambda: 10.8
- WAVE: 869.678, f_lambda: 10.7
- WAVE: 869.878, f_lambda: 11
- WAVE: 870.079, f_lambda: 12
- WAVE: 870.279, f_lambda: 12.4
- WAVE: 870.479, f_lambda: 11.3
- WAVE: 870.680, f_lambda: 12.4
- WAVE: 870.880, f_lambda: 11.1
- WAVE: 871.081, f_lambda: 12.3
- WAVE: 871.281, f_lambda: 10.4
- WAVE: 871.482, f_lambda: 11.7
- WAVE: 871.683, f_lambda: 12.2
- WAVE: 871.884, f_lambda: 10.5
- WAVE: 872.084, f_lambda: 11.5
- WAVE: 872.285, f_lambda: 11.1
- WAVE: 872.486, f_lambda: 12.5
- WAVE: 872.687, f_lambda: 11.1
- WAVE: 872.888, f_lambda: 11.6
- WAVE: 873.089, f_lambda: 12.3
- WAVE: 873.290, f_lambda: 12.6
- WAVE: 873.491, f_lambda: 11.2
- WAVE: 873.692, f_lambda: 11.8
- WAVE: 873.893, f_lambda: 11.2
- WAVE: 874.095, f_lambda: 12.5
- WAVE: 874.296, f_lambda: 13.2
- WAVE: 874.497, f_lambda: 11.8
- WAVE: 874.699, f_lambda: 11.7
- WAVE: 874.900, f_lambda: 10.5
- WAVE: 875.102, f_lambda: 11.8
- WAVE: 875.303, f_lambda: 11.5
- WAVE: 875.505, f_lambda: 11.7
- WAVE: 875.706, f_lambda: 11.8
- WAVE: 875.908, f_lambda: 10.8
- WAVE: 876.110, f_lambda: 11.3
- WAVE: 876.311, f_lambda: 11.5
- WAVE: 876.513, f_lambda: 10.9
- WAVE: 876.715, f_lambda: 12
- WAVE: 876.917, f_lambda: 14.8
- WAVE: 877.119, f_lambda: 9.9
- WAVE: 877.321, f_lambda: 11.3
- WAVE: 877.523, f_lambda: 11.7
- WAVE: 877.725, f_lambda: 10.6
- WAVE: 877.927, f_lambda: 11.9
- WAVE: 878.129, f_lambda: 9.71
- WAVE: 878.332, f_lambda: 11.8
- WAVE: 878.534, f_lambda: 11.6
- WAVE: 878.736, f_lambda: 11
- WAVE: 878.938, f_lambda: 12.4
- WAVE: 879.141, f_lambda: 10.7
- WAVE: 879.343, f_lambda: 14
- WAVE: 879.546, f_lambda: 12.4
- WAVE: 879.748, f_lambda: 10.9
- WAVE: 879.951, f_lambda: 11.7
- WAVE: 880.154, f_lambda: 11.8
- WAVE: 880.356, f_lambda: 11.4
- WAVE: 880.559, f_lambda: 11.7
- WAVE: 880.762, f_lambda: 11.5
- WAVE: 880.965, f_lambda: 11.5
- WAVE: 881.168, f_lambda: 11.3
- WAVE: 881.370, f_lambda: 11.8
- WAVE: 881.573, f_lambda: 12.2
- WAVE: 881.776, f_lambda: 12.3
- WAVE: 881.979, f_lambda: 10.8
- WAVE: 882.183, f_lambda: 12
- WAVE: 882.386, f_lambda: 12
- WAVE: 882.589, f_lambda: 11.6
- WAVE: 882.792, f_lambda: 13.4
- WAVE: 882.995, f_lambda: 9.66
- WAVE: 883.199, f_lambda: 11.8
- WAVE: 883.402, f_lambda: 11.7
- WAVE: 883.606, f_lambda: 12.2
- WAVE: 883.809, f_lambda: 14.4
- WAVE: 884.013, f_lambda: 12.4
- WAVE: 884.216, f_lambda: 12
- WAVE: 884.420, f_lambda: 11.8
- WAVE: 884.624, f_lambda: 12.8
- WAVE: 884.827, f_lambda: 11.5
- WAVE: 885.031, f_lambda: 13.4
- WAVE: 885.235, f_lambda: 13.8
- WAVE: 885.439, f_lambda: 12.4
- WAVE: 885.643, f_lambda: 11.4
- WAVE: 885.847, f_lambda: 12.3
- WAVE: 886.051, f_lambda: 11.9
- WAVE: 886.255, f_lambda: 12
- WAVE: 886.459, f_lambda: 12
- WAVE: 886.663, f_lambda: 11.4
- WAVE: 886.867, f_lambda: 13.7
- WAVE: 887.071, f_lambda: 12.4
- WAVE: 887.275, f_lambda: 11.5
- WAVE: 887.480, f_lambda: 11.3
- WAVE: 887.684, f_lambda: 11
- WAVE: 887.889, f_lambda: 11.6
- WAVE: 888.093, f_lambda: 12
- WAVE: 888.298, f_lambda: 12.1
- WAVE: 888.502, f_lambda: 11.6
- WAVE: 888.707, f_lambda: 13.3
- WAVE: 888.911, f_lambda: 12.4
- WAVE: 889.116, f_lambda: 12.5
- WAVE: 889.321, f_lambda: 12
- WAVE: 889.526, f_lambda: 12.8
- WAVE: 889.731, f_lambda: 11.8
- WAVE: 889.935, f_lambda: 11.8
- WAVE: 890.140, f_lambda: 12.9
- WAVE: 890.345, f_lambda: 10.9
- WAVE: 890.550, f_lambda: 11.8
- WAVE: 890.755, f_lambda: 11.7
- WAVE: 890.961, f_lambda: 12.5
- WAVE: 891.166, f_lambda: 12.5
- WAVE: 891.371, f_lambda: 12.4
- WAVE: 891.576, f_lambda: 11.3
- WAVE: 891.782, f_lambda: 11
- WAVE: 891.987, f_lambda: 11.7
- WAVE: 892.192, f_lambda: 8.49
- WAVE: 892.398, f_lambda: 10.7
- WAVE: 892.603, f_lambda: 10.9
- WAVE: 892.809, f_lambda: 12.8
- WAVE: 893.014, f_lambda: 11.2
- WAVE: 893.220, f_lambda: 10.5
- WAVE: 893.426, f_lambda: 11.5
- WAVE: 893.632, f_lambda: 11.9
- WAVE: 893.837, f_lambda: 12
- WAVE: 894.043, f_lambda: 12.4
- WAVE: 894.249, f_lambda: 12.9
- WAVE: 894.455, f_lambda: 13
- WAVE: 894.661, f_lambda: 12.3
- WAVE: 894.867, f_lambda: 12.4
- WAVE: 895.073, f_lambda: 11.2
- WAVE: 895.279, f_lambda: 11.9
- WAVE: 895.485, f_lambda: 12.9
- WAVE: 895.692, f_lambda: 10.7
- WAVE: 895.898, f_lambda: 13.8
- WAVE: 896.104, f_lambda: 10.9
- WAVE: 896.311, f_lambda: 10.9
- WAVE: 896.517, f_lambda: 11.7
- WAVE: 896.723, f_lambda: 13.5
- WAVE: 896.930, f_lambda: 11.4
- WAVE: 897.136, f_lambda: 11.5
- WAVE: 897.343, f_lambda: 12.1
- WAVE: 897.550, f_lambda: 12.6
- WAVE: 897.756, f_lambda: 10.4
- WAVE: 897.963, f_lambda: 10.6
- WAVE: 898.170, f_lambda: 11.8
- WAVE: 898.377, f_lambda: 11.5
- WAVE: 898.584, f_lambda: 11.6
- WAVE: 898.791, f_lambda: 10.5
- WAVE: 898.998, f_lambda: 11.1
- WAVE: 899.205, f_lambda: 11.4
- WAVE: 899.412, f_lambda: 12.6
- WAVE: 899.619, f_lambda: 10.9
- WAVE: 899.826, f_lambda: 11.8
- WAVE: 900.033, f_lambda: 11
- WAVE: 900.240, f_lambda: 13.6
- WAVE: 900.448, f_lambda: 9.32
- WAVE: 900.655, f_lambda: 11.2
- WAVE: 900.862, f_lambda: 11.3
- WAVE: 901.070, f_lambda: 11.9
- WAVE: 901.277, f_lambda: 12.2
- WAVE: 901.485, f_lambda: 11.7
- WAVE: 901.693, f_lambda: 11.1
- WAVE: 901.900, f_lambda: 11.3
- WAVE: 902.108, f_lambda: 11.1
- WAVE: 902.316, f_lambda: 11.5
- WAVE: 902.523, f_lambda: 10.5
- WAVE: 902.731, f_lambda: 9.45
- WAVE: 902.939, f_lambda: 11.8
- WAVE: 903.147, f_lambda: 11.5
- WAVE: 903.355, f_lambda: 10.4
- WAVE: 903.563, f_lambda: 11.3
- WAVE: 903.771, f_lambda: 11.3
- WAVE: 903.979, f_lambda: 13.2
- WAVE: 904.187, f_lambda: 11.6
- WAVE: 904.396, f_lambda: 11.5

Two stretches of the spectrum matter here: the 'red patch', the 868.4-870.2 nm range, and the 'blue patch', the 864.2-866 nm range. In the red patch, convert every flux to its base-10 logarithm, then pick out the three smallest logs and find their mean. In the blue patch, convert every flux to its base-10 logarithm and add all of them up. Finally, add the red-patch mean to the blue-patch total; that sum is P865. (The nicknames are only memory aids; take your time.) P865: 10.3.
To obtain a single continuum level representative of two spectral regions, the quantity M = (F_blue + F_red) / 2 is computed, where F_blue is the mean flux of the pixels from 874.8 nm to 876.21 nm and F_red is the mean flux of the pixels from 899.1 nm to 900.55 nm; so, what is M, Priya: 11.4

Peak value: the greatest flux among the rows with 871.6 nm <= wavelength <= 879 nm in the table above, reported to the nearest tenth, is 14.8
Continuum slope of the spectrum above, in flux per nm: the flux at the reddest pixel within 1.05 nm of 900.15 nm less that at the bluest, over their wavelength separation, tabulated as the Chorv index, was 0.27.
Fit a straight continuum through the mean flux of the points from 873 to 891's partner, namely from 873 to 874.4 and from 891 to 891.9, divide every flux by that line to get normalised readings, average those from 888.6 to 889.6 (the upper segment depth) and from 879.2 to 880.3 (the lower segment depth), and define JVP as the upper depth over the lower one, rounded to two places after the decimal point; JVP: 1.05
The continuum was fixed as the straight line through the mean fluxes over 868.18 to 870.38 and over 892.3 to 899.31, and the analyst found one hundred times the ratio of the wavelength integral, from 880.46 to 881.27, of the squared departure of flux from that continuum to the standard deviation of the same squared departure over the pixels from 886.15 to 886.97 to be 2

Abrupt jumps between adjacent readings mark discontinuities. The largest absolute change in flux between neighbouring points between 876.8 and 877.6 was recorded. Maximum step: 4.9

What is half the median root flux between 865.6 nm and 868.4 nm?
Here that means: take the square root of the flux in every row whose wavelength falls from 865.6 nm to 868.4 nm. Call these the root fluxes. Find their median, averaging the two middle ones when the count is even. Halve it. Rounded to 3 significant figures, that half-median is 1.68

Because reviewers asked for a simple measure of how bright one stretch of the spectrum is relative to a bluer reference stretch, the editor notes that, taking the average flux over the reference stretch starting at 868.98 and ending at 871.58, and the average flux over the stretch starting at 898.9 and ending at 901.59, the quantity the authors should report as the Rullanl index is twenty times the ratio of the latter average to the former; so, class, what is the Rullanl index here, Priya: 20.1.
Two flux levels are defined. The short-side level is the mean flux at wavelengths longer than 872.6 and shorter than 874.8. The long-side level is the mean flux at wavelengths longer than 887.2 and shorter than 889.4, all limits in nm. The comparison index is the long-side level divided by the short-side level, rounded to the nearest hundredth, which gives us 1.00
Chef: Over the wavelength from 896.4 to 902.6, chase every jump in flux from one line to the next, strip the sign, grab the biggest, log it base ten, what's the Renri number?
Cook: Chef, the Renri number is 0.631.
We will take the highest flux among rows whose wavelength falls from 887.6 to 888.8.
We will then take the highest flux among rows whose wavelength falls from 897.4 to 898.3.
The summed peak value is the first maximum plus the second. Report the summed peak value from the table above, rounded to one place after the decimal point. 25.9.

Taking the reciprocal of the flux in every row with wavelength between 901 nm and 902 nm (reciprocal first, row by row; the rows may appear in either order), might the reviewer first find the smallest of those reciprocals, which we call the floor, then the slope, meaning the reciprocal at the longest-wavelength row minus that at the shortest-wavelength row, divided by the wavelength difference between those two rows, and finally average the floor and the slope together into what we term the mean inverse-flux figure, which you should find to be 0.0437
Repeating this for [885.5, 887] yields 0.0305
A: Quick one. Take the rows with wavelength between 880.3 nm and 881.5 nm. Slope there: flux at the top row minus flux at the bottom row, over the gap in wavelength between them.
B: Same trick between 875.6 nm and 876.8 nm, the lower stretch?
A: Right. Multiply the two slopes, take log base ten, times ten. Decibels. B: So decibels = -11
